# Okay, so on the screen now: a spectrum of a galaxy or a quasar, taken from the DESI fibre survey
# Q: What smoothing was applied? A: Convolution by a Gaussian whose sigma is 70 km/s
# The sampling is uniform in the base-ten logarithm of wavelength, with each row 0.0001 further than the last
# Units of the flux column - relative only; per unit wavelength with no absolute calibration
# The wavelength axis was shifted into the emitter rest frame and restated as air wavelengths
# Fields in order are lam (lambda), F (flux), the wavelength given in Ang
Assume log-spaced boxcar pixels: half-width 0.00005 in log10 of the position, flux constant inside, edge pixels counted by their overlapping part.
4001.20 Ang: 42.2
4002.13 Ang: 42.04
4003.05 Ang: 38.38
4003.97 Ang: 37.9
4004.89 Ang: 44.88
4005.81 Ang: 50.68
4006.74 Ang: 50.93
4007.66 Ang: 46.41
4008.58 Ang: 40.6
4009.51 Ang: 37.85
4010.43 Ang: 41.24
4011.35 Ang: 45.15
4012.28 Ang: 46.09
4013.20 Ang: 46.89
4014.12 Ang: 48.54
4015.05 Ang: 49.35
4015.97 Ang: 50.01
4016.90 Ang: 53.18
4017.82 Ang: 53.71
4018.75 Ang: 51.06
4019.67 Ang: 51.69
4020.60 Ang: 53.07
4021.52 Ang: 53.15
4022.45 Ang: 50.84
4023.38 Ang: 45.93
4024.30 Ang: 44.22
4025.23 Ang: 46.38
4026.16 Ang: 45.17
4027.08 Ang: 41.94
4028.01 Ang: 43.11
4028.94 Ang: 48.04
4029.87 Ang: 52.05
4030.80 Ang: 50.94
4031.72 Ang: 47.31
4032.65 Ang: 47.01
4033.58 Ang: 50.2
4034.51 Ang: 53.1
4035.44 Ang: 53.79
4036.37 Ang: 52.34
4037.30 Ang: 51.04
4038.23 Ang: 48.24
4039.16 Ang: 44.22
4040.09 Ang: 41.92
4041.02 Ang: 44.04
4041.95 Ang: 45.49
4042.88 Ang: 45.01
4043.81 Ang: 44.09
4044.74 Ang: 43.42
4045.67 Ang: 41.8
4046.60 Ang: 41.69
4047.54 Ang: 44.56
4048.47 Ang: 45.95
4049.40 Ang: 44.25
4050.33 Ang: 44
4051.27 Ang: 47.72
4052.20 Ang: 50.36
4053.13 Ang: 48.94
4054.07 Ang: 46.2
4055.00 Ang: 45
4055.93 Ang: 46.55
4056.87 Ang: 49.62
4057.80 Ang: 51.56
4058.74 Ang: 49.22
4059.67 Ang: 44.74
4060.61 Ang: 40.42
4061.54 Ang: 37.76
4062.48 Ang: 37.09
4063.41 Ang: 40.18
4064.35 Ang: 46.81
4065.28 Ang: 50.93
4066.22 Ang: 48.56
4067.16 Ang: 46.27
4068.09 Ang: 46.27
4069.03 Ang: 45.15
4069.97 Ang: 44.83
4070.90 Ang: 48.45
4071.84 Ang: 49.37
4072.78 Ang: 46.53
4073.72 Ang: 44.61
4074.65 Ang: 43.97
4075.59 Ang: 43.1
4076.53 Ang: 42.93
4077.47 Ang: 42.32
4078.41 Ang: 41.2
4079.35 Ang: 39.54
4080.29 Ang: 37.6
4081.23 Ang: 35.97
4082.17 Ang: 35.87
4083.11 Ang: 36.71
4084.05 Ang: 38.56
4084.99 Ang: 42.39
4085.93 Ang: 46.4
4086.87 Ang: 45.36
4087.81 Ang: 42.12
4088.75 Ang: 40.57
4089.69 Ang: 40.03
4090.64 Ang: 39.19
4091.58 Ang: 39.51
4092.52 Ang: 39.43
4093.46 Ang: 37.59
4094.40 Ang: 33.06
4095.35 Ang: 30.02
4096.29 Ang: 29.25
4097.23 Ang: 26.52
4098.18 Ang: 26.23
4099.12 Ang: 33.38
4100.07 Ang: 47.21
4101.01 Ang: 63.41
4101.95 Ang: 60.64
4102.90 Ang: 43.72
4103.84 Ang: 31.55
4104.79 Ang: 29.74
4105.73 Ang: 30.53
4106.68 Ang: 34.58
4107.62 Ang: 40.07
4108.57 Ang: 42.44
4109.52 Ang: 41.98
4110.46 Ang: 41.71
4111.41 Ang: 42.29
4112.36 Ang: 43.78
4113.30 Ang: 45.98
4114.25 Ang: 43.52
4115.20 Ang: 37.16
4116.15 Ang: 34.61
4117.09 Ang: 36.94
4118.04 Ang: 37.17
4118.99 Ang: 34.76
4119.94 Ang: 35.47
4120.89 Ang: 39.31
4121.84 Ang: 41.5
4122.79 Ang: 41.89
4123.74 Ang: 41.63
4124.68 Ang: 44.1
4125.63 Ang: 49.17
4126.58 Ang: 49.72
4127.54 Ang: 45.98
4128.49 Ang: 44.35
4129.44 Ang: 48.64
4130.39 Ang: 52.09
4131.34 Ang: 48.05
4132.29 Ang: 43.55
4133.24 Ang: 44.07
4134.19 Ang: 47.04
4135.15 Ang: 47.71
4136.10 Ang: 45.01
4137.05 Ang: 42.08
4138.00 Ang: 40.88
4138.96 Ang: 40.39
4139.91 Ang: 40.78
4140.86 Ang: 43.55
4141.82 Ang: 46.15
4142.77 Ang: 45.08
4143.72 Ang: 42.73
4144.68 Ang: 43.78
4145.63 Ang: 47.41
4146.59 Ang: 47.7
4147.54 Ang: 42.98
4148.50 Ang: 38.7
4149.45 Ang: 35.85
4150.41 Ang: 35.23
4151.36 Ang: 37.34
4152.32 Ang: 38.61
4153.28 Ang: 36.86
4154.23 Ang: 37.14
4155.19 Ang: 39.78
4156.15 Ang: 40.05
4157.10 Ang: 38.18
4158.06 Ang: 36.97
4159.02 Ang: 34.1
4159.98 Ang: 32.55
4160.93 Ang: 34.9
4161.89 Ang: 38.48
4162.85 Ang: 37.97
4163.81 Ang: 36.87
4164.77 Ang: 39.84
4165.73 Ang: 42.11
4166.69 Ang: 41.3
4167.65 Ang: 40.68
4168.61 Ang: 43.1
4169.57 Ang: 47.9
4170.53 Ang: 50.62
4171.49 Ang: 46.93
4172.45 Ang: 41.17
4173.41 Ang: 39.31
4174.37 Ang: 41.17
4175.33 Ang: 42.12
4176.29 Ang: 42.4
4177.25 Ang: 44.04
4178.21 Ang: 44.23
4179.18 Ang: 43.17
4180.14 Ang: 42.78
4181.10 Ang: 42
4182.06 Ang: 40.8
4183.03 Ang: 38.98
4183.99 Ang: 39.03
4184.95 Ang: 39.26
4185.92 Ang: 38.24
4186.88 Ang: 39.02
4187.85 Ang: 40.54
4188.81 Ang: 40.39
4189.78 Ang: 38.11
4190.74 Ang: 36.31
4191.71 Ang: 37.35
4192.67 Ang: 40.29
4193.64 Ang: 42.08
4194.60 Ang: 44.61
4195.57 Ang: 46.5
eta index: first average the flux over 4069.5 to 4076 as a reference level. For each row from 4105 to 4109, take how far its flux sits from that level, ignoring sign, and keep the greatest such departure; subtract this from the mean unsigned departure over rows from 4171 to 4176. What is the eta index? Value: -11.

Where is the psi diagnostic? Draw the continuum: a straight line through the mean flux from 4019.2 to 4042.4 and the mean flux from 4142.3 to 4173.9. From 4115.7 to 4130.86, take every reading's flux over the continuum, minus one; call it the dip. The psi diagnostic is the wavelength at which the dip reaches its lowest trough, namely 4116.15 Ang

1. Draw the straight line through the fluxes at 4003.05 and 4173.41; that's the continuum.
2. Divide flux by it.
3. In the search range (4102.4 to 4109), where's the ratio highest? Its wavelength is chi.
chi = 4102.90 Ang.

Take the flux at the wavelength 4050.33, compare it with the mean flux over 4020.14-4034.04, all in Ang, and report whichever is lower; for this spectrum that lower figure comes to 44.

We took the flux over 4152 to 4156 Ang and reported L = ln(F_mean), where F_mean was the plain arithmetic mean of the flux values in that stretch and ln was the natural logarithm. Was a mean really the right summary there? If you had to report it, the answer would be 3.64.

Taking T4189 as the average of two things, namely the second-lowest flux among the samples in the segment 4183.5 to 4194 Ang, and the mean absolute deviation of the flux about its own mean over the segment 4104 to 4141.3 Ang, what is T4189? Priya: 20.6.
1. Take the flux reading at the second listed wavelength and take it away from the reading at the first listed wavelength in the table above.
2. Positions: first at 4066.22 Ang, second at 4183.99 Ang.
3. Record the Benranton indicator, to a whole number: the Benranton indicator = 10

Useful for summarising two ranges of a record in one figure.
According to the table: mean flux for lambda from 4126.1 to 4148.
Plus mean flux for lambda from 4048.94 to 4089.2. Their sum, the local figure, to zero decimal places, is 89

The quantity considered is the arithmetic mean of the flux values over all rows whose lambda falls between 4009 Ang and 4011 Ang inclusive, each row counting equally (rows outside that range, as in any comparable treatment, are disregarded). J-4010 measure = 40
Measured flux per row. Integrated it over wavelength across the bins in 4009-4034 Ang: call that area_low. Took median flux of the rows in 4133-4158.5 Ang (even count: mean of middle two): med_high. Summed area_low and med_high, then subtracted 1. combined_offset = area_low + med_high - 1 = 1238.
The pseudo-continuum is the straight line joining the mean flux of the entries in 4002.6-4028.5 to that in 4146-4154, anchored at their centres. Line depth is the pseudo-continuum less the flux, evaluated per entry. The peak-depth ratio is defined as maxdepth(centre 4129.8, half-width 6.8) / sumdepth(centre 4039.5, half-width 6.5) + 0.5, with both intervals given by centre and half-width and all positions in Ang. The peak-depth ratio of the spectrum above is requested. 0.5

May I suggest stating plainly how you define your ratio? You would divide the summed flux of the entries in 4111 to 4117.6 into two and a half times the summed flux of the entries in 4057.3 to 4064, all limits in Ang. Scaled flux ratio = 2.65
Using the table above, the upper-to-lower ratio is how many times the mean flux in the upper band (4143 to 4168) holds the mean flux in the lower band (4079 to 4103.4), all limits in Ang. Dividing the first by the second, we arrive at 0.99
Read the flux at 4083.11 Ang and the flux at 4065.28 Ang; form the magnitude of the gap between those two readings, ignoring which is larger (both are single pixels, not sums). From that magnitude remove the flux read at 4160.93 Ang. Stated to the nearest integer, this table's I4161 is -21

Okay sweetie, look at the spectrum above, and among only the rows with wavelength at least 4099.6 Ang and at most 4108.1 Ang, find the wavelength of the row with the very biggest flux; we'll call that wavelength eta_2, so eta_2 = 4101.01 Ang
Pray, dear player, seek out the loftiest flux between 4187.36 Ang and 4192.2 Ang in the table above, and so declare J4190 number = 40.54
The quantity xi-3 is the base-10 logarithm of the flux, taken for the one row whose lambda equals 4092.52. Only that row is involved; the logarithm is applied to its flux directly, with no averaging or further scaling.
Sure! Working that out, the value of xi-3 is 1.60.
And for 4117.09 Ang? 1.57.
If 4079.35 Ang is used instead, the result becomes 1.60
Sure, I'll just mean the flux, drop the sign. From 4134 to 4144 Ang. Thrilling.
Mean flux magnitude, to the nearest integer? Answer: 44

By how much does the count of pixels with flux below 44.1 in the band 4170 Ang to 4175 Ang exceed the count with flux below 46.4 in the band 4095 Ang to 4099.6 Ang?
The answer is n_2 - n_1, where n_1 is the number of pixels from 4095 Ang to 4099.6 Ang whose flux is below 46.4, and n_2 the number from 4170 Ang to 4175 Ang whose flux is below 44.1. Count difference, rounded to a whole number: -2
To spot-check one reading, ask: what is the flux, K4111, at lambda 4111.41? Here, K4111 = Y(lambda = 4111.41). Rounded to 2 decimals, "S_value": 42.29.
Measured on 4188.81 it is 40.39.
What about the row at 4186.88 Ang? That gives 39.02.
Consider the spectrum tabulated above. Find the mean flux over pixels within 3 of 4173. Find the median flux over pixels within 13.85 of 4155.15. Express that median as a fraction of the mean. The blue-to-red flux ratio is 0.89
